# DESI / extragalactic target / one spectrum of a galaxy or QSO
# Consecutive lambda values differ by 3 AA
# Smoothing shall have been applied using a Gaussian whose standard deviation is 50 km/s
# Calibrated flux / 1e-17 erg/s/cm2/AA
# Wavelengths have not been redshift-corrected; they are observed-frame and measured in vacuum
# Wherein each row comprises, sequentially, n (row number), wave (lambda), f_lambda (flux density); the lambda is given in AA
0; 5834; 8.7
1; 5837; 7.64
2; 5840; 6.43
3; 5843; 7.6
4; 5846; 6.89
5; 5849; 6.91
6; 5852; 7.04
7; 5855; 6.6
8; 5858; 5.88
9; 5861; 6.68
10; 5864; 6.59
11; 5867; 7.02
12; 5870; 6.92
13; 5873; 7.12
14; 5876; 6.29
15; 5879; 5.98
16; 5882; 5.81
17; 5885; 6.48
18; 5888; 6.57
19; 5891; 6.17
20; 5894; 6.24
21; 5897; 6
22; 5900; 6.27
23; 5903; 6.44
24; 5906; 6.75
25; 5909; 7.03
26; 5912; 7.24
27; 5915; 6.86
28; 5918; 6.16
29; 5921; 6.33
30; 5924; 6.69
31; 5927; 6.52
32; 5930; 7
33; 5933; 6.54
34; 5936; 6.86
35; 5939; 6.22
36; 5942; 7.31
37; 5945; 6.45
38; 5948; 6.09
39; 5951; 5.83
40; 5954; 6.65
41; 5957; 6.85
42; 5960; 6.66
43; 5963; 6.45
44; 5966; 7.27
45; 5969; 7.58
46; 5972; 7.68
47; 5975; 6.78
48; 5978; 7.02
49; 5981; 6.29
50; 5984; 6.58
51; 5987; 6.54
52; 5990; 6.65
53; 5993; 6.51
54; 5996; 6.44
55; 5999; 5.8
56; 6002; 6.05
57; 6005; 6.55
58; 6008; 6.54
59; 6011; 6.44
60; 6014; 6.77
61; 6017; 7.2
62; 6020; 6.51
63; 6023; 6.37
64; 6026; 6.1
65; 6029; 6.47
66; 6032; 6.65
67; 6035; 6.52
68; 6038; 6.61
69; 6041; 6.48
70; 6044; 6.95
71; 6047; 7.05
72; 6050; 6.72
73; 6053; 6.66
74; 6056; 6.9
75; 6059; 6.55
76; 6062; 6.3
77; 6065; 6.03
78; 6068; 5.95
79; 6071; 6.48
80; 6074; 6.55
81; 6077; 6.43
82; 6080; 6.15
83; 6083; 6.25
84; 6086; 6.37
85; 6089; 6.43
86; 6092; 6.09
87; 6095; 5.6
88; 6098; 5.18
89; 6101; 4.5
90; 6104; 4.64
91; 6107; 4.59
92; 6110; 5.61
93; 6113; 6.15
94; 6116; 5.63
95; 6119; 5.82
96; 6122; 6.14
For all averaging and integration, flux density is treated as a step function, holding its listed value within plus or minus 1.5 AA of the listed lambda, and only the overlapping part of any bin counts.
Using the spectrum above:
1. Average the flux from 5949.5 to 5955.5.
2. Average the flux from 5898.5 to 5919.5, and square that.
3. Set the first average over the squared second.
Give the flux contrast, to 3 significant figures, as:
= 0.140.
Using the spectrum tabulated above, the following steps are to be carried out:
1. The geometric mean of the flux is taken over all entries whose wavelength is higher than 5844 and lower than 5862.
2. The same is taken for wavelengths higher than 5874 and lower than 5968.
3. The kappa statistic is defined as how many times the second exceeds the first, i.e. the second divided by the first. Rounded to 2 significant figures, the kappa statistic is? 0.98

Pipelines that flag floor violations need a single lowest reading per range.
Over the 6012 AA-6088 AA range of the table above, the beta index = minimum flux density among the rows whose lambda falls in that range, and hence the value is 5.95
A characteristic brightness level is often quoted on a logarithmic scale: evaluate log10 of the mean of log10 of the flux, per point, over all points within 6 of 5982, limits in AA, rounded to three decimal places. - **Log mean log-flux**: -0.086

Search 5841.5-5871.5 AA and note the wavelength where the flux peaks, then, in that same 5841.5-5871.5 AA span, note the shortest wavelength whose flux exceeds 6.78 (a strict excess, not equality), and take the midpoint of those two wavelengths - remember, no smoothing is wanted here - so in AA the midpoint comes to 5843.0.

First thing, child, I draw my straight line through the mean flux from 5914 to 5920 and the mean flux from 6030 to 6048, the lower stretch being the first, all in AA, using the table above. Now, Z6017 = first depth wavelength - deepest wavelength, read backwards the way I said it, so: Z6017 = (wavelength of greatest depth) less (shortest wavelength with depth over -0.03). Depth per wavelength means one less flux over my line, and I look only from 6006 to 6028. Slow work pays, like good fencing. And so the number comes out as 18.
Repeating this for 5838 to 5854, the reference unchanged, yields 0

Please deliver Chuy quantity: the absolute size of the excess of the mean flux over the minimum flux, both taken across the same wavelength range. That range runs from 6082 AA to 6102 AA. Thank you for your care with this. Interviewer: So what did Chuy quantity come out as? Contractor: 1.3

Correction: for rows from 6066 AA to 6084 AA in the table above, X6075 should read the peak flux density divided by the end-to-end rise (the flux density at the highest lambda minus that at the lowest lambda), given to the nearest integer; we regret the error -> 22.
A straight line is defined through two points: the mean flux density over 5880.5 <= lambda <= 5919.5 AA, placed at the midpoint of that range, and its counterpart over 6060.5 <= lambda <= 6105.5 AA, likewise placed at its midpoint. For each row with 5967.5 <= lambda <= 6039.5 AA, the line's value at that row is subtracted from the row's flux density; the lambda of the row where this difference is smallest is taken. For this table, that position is 5999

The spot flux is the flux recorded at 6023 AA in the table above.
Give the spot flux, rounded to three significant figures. 6.37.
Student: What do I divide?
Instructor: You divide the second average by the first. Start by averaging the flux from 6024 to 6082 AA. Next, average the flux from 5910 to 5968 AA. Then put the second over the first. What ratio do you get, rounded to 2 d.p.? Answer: 1.02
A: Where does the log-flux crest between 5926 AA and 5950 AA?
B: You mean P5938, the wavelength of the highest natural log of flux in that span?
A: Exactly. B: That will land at 5942 AA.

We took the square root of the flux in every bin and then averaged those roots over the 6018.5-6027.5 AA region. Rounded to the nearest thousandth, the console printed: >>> 2.515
